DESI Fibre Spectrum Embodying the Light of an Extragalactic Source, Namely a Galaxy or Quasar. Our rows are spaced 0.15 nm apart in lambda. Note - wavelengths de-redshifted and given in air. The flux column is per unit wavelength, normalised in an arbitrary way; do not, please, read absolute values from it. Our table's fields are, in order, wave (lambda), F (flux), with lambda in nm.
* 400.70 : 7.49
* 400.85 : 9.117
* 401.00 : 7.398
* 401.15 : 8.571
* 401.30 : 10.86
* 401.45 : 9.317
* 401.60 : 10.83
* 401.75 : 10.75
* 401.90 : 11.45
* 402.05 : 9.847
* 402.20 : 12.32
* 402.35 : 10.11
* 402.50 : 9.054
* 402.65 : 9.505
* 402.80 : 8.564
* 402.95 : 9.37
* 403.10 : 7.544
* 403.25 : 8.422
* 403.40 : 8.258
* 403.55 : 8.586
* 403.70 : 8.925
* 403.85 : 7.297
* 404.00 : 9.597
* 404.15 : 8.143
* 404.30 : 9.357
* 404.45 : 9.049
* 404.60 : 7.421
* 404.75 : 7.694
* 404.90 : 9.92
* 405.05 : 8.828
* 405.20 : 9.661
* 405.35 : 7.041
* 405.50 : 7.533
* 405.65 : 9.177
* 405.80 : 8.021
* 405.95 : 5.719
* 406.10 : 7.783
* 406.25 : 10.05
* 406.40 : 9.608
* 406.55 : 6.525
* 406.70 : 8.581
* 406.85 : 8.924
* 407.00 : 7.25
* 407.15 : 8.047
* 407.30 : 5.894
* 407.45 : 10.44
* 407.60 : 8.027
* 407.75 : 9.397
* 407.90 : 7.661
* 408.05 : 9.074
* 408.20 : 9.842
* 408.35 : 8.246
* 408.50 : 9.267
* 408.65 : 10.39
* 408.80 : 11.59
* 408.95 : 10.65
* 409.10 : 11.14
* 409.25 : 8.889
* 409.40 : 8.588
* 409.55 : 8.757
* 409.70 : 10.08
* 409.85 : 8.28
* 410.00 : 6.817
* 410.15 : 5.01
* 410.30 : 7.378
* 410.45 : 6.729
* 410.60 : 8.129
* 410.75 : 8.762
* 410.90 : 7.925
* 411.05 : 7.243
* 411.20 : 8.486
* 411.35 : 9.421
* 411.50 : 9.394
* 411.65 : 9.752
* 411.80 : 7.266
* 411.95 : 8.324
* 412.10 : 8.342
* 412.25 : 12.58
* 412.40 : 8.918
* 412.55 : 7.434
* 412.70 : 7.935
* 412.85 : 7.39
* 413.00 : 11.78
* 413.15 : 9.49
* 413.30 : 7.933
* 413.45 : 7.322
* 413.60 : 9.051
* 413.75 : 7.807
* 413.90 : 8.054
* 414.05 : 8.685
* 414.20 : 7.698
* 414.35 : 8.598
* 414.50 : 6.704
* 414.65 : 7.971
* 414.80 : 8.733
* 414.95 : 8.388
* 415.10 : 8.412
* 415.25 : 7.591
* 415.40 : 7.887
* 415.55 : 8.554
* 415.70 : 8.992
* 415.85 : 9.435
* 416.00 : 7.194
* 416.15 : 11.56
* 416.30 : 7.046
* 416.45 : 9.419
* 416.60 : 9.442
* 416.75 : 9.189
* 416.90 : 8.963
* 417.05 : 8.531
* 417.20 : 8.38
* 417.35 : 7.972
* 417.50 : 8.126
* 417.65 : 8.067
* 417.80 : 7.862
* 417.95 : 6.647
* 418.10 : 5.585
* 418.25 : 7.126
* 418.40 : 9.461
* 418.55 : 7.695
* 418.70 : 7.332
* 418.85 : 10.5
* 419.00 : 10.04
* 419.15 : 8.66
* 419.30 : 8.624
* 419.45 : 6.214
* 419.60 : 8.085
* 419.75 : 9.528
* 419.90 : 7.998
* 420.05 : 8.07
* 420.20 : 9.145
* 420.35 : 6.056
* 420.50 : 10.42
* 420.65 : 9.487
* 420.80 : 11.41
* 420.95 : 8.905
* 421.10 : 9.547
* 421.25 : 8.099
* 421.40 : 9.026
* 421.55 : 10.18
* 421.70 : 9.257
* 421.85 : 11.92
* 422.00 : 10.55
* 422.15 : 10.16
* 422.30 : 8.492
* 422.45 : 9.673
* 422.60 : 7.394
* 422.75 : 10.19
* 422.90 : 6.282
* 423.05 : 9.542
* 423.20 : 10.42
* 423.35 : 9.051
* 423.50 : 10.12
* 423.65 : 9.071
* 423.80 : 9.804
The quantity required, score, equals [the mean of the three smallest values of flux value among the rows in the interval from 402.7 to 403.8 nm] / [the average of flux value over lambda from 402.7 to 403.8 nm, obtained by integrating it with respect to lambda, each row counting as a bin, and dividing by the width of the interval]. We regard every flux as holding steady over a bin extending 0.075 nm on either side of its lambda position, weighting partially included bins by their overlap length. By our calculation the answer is 0.948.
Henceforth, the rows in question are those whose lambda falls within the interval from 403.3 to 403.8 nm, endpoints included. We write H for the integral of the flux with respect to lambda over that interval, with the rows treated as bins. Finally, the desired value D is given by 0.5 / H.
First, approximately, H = 4.3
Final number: 0.117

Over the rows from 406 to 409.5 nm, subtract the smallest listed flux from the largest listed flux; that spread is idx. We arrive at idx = 5.7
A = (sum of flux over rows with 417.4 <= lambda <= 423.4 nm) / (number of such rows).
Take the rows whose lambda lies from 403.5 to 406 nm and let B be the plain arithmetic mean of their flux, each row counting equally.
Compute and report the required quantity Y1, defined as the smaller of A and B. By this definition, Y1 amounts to 8.35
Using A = 8.8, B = 8.35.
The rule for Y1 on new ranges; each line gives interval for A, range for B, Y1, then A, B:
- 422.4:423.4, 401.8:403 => 8.94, 8.9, 10.03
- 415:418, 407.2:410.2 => 8.46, 8.5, 8.90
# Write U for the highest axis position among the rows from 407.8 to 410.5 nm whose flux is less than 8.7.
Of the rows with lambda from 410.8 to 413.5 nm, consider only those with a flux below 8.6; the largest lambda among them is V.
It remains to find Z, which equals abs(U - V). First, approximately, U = 410.45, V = 413.45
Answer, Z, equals 3.00 nm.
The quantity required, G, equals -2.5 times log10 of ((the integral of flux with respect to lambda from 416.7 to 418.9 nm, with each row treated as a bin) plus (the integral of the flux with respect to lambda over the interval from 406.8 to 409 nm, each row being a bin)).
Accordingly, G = -3.93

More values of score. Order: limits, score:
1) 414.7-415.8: 0.949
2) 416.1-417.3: 0.888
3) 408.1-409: 0.916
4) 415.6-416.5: 0.868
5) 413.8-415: 0.922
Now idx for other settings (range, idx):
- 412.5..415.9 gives 5.1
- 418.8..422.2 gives 5.9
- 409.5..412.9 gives 7.6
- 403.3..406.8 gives 4.3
